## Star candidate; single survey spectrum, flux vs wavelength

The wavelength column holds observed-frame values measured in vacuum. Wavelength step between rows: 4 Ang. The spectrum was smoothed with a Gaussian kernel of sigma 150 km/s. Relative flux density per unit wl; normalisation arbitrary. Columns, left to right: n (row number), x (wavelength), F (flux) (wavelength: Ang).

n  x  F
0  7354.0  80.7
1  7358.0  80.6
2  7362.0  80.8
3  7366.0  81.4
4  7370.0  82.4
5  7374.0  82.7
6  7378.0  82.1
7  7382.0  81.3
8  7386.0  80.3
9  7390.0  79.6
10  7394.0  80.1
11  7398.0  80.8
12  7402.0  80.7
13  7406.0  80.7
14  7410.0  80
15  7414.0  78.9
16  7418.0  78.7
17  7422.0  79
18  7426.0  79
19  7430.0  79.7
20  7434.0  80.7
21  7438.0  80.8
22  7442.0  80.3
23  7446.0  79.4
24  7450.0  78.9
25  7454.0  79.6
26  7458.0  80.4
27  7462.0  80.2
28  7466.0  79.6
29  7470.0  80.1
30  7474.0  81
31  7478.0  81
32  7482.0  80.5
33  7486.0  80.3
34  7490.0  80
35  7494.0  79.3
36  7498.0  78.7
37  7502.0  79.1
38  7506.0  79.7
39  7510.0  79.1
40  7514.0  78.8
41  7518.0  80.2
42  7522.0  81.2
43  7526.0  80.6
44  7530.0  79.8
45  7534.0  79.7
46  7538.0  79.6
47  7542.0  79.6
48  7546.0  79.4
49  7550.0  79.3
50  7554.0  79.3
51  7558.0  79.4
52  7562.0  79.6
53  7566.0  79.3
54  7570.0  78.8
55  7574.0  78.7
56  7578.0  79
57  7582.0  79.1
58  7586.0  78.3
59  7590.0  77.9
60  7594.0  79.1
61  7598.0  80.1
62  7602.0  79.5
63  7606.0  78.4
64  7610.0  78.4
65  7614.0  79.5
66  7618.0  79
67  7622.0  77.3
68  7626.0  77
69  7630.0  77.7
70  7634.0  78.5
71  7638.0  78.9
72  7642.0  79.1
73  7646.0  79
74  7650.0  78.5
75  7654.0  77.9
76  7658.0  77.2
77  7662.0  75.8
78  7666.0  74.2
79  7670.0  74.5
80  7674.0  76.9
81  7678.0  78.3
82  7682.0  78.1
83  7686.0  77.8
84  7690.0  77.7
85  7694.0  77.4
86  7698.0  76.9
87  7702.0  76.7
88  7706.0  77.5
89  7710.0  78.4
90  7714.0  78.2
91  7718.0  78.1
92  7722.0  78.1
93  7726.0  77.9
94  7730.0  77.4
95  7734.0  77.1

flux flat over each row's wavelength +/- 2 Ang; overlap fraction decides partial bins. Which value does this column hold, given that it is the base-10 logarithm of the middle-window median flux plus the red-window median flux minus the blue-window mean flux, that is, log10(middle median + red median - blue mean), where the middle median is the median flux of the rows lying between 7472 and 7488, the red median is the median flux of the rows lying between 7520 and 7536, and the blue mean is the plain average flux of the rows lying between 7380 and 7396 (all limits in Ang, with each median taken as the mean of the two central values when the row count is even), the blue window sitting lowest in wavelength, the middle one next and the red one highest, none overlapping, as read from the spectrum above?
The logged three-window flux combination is 1.906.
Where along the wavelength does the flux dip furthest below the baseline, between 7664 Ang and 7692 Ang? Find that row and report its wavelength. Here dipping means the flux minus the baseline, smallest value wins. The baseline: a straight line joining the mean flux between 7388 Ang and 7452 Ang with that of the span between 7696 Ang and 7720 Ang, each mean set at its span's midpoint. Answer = 7666.0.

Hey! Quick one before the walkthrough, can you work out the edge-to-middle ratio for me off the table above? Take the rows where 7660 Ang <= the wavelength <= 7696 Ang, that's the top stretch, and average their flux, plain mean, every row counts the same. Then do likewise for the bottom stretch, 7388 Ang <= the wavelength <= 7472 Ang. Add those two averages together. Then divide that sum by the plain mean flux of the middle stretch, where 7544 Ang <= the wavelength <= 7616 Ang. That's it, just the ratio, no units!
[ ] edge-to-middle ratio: 1.98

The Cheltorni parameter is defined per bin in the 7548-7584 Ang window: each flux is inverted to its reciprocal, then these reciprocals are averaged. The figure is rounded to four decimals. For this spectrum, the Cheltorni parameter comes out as 0.0126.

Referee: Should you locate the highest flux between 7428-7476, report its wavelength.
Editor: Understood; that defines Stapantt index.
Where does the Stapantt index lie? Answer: 7474.0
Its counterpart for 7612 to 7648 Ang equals 7614.0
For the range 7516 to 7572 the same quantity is 7522.0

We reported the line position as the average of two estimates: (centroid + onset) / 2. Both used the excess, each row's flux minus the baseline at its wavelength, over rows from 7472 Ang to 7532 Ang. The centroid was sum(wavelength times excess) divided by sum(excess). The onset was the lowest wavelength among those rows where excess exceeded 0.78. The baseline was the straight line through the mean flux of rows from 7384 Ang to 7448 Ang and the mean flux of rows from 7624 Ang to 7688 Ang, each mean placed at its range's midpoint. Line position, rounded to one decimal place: 7488.1 Ang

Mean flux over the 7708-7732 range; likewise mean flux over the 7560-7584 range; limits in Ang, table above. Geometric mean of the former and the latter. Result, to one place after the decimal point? 78.5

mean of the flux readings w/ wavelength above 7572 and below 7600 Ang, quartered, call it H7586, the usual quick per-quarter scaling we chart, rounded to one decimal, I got 19.7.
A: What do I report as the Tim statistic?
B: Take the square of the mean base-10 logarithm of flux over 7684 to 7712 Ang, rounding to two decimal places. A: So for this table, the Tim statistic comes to 3.57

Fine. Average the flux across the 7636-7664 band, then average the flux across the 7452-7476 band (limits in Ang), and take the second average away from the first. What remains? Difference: -2.1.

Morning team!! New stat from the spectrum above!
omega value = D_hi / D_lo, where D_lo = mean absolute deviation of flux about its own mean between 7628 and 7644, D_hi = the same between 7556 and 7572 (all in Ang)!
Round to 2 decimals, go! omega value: 0.53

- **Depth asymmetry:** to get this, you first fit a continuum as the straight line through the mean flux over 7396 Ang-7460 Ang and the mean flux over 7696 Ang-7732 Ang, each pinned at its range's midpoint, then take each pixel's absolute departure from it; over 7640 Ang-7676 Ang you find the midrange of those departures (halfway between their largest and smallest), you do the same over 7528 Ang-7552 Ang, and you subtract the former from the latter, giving -1.5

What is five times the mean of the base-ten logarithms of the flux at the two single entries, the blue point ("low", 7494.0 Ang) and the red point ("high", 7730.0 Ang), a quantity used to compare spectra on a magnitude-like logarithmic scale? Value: 9.47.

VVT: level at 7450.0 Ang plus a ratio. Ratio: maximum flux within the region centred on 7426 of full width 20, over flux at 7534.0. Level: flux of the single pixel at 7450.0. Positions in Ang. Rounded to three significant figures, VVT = 79.9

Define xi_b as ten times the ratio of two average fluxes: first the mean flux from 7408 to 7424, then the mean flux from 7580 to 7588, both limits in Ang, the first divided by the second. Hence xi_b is 10.1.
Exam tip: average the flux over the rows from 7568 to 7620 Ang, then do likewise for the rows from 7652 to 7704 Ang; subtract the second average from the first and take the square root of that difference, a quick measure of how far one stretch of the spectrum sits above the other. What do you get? 1.43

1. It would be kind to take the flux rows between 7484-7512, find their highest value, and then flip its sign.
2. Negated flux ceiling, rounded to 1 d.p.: -80.3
